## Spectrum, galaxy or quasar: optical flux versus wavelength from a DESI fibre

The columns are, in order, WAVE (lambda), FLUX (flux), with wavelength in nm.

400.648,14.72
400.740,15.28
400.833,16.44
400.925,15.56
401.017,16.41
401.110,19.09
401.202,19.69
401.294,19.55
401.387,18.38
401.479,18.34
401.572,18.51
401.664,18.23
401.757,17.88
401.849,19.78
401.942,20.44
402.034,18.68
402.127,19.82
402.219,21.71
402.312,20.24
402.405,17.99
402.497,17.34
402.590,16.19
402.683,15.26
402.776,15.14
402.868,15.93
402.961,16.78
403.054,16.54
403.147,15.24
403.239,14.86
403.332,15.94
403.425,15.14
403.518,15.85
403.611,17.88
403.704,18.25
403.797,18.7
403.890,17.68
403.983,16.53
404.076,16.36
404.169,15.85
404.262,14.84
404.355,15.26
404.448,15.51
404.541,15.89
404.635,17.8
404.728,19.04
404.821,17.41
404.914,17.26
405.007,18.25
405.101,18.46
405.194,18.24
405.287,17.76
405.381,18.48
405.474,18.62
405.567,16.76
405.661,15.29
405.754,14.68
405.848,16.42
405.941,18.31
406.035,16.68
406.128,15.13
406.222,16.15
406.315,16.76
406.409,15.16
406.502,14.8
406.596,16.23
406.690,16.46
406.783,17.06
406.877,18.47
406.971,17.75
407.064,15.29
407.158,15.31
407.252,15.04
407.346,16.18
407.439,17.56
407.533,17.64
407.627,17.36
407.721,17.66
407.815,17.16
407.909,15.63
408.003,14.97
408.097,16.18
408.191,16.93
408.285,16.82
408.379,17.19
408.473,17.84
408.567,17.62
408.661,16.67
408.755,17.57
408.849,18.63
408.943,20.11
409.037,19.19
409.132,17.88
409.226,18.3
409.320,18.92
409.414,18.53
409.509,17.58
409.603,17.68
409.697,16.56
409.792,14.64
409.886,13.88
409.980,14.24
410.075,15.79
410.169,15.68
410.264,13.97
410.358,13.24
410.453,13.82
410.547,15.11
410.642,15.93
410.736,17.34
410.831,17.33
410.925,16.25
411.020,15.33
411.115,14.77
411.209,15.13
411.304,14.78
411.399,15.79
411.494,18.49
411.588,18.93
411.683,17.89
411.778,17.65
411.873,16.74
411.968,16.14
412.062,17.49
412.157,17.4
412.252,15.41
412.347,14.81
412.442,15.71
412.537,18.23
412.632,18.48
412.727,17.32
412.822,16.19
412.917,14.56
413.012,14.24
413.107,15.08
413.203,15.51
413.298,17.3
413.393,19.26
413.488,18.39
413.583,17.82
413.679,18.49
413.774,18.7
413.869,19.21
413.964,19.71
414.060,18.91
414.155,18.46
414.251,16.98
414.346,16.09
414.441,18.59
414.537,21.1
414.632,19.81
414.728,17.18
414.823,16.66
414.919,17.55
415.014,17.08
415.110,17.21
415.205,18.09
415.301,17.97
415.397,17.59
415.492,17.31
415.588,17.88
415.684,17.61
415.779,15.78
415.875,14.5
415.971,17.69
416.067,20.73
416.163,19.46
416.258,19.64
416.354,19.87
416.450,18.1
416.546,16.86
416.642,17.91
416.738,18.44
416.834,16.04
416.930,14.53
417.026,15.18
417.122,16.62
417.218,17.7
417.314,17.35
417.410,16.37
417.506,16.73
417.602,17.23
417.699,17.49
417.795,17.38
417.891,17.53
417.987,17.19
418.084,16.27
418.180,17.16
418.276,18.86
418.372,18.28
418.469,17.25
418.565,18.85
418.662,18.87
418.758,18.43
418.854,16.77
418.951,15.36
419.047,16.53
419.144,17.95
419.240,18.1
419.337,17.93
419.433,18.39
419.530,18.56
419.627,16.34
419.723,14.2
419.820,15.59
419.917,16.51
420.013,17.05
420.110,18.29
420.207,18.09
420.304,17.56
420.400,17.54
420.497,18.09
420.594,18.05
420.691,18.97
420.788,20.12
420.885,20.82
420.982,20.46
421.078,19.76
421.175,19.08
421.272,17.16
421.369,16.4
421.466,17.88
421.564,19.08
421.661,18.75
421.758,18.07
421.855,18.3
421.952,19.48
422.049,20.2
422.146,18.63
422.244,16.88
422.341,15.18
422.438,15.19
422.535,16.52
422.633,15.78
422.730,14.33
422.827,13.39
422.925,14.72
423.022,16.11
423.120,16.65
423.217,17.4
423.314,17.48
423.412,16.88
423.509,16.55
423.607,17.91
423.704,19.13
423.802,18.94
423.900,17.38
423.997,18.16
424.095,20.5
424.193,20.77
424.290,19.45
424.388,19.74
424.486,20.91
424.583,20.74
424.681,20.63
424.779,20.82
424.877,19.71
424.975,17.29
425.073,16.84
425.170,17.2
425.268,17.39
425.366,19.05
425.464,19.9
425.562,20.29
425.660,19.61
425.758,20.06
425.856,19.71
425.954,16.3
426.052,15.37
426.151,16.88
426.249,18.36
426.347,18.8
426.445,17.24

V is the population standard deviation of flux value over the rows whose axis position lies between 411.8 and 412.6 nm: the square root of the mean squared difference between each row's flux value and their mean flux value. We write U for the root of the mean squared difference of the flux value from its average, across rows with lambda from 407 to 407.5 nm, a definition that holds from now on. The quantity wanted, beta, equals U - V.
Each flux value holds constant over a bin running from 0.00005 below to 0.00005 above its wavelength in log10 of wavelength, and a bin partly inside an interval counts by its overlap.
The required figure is -0.2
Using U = 0.9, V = 1.1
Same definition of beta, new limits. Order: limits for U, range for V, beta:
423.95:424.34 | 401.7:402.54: -0.3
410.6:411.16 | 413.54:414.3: 0.2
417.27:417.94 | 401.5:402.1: -0.5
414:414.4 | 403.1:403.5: 0.7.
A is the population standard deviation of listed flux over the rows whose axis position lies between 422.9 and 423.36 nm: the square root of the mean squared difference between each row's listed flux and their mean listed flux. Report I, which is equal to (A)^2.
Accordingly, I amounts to 1.02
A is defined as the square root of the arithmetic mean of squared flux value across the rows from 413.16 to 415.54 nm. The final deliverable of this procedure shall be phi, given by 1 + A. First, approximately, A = 18.1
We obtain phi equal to 19.1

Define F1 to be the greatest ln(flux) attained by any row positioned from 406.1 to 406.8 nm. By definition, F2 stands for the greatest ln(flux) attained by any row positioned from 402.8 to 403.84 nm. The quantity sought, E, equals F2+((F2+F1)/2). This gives 5.81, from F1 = 2.84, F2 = 2.93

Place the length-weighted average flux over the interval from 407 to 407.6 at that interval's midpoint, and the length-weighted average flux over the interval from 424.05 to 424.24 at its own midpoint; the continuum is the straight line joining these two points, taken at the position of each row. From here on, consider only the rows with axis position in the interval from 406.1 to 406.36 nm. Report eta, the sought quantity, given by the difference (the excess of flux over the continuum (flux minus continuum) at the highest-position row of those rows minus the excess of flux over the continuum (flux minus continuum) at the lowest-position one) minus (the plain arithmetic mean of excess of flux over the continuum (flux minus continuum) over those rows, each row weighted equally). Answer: 2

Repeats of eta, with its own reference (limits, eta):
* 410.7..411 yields -1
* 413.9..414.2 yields -2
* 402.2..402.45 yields -9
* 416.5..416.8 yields 2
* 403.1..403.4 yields 1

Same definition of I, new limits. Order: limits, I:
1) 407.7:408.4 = 0.71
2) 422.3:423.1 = 0.89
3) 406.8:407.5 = 1.67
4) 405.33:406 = 2.17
